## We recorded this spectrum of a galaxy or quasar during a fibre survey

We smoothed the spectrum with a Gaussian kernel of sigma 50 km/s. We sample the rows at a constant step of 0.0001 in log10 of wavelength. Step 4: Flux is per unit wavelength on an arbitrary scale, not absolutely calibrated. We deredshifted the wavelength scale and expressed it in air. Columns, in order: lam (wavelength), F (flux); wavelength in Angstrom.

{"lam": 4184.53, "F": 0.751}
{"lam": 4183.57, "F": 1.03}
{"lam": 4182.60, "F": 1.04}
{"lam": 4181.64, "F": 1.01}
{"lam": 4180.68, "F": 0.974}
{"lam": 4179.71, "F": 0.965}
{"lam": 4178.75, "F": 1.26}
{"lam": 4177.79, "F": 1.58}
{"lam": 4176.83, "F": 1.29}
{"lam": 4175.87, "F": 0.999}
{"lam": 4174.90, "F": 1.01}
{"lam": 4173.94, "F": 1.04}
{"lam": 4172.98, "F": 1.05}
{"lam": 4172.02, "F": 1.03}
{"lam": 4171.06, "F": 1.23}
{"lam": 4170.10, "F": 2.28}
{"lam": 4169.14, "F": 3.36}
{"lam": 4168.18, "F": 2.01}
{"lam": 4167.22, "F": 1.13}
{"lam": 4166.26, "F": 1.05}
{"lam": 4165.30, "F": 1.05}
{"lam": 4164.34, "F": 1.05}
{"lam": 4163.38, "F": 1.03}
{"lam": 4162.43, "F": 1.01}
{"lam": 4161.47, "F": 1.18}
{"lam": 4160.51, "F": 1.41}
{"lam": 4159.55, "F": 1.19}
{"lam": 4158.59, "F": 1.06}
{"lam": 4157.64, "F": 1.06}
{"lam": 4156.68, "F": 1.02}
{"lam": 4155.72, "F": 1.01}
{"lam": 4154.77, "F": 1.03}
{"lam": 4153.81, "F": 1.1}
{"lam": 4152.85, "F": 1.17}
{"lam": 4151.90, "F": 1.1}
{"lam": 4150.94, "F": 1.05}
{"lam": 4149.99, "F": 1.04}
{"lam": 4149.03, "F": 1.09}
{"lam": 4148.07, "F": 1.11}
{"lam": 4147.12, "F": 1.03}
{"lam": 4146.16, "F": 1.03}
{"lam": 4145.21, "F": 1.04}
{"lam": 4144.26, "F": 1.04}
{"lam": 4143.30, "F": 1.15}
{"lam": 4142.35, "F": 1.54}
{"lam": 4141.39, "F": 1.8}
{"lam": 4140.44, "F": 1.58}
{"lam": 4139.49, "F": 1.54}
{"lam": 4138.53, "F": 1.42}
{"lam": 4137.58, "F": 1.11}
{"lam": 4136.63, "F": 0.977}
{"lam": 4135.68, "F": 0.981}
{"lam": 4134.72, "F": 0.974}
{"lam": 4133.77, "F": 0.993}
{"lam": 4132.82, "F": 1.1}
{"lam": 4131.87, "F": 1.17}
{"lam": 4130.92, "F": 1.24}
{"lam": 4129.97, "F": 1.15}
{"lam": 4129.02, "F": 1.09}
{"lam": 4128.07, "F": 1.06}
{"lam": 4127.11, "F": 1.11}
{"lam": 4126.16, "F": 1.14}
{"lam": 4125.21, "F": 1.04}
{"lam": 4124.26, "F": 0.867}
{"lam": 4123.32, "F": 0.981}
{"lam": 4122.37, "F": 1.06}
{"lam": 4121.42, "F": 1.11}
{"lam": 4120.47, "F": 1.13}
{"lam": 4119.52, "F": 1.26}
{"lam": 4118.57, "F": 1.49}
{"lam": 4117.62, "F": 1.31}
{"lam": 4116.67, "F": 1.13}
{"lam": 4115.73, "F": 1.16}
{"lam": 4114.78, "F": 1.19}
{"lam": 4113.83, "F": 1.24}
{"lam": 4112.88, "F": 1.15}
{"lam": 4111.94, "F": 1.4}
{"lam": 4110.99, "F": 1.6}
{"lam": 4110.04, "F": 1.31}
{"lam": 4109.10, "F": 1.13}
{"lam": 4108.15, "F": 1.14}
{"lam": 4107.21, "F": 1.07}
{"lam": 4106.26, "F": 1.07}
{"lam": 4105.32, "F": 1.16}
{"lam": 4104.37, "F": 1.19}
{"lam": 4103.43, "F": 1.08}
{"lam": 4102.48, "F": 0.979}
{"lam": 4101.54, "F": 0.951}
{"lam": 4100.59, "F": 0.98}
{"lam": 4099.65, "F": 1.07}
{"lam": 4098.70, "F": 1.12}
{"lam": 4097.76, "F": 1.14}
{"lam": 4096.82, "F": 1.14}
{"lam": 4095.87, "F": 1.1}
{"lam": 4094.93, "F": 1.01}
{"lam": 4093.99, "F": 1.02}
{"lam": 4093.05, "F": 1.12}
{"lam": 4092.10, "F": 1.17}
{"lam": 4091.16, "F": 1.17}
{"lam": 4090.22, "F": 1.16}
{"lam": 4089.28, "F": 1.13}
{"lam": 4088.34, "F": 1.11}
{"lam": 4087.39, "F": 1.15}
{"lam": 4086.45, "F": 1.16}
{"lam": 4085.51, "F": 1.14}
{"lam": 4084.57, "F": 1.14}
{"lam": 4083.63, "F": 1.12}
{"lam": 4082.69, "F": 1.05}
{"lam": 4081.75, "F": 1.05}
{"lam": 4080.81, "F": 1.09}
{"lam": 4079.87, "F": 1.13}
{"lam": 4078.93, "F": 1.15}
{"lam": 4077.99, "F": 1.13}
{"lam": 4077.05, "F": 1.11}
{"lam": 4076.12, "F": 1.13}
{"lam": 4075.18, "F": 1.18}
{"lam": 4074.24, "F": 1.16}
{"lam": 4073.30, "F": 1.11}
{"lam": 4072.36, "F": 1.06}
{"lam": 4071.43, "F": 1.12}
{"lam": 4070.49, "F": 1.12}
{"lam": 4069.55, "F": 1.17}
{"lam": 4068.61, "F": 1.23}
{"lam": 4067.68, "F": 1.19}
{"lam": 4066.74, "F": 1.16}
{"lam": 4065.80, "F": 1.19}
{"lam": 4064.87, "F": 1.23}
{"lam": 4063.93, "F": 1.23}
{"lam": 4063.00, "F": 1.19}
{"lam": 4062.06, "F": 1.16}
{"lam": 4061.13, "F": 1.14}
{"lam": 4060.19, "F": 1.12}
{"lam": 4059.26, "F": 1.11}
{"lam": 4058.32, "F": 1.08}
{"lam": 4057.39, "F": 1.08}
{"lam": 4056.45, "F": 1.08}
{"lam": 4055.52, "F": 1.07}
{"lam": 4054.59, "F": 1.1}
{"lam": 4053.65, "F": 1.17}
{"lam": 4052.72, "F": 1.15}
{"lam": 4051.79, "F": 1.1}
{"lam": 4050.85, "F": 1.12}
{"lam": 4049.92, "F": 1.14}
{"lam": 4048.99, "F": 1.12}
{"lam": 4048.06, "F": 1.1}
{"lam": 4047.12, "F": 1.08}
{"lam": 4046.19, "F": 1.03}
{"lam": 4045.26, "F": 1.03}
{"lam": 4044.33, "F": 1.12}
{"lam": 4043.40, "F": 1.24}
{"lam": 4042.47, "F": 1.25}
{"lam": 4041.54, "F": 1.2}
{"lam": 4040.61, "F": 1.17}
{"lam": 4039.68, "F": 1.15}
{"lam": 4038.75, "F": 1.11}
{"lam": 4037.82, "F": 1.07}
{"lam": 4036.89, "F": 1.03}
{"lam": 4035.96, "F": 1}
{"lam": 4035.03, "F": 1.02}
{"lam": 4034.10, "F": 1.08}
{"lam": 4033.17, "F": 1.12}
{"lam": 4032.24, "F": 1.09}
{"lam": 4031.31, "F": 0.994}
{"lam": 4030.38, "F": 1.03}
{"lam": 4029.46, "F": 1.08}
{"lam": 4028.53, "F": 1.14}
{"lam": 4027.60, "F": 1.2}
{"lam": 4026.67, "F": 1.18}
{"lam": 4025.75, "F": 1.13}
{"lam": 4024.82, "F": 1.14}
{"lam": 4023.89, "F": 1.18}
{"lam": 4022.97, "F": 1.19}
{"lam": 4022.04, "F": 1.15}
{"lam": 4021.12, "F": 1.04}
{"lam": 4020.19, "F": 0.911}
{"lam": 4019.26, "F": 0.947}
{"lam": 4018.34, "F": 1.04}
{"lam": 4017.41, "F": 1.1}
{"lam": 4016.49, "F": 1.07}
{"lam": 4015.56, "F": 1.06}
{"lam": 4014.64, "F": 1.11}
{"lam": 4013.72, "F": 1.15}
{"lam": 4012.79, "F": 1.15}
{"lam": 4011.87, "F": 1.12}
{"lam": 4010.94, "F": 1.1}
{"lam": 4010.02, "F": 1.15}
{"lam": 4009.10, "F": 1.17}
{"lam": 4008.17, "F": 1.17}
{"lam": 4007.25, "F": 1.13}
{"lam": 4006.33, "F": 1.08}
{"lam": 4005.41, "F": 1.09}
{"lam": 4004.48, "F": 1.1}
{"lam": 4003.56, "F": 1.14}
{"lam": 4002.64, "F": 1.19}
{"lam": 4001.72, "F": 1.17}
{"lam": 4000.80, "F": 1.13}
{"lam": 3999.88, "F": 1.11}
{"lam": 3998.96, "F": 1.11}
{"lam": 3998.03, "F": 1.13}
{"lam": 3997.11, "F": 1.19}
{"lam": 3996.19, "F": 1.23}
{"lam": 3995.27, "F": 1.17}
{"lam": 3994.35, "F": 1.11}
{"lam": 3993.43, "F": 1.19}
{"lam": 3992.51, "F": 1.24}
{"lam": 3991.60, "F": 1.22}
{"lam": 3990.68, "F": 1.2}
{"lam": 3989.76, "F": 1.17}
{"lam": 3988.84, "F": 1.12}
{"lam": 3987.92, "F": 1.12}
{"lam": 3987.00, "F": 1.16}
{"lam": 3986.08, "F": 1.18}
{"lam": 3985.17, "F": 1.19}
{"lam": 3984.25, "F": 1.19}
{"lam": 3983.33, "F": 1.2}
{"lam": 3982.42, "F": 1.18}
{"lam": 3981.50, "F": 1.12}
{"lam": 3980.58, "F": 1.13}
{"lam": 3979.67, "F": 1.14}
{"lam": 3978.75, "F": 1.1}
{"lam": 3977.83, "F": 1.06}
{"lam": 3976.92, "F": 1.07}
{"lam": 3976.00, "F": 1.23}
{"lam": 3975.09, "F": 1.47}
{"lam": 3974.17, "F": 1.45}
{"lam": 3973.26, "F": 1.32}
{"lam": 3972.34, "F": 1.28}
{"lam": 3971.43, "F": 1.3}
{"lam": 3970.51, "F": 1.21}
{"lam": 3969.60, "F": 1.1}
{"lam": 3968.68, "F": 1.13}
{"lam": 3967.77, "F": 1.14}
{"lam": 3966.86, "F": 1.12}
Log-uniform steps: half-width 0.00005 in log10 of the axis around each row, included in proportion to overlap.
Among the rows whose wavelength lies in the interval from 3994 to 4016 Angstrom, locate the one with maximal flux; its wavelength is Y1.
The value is 3996.19 Angstrom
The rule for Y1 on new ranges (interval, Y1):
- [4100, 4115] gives 4110.99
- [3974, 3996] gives 3975.09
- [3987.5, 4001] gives 3992.51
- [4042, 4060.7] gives 4042.47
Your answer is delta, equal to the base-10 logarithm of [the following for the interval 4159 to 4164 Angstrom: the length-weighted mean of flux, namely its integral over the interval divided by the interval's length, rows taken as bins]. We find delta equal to 0.064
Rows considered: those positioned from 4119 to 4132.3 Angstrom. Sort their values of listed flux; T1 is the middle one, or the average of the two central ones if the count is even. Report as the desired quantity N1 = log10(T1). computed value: 0.045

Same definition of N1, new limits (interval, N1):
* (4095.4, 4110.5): 0.045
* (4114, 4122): 0.070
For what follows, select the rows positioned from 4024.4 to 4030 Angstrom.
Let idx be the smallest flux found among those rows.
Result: 1.08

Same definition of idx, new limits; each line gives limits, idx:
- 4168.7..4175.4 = 1.01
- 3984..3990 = 1.12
